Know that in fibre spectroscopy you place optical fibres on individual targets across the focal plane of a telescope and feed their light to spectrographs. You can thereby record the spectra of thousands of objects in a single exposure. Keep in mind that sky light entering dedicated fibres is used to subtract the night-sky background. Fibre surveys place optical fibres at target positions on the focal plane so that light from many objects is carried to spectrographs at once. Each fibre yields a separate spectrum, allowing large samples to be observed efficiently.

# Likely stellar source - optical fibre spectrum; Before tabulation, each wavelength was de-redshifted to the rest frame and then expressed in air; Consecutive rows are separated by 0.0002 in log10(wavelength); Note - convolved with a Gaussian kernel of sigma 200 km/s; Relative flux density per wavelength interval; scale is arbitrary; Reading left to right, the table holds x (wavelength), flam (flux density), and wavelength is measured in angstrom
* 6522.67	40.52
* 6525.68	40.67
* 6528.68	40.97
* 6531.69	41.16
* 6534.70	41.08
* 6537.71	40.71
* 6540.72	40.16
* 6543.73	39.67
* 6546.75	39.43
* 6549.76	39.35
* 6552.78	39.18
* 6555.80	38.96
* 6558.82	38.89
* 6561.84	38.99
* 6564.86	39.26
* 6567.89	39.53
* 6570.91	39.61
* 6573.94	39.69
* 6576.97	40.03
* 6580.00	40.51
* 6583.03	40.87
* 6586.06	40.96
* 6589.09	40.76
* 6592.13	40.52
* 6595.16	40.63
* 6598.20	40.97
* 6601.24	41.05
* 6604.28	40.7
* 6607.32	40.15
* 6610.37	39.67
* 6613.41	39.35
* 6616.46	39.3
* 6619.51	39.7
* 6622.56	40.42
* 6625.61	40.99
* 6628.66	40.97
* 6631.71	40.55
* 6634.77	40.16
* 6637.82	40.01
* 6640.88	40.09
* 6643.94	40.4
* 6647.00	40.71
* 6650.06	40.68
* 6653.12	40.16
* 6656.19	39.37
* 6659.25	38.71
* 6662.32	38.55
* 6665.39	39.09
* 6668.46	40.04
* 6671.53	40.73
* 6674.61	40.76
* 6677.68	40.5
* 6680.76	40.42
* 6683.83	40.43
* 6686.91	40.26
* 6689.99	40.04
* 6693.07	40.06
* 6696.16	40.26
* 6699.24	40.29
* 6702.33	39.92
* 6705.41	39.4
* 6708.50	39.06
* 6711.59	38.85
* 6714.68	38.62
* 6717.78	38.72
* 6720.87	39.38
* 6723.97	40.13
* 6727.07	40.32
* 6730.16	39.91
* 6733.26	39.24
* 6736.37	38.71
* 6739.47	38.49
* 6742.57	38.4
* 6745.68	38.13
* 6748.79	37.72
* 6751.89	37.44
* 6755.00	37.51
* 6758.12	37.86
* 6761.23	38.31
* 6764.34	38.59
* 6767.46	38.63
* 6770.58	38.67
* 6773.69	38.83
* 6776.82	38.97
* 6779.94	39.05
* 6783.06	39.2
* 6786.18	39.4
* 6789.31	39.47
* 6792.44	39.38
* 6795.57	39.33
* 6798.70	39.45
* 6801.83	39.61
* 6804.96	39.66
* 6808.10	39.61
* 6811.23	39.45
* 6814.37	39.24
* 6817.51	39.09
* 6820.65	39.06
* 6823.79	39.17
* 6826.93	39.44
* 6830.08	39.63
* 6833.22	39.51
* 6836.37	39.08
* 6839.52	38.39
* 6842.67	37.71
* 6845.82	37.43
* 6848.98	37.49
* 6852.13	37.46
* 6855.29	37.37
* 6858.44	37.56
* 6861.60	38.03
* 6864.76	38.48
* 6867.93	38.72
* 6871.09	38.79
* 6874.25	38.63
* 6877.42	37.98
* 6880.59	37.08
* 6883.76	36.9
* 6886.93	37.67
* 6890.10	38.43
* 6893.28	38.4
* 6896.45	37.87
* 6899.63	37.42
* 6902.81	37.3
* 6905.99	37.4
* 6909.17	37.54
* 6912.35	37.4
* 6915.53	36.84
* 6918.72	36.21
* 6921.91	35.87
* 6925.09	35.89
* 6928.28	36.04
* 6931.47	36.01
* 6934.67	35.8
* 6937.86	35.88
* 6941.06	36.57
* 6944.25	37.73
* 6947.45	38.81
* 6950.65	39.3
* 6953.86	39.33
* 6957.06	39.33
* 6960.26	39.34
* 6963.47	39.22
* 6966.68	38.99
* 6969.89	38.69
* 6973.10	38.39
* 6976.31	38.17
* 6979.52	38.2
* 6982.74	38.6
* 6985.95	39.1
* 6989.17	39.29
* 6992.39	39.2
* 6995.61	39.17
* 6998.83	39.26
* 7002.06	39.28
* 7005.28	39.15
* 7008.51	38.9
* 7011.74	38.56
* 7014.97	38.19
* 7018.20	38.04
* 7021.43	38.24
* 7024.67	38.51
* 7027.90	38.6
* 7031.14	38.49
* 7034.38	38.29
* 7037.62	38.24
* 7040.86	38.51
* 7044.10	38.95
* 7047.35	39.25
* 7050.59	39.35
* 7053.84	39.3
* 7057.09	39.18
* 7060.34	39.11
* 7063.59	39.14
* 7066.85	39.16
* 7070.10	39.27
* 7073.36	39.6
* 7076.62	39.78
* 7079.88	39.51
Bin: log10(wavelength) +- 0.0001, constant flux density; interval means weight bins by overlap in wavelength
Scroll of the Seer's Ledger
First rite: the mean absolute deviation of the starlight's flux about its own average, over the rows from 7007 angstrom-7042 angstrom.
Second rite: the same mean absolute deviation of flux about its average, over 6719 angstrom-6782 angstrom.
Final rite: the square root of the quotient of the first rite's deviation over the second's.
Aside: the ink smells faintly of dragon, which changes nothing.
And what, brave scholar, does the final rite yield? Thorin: 0.57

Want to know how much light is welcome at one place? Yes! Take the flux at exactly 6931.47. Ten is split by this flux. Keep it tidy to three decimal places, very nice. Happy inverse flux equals 0.278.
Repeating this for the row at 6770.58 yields 0.259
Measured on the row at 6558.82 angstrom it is 0.257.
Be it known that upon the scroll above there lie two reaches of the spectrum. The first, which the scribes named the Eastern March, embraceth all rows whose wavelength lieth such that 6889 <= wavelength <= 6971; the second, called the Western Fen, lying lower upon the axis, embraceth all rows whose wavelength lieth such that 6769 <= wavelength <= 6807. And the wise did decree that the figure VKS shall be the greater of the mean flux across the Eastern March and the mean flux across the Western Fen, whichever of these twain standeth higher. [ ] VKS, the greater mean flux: 39.3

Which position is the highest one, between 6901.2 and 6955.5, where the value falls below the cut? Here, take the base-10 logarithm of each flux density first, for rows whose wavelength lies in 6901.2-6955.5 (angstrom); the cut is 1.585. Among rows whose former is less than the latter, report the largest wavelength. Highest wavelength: 6944.25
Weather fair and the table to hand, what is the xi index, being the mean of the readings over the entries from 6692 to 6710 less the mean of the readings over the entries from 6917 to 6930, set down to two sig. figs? 3.8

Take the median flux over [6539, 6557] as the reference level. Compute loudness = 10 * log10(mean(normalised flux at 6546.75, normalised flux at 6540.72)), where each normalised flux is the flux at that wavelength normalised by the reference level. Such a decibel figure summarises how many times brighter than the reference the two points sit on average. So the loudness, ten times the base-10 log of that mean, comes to 0.04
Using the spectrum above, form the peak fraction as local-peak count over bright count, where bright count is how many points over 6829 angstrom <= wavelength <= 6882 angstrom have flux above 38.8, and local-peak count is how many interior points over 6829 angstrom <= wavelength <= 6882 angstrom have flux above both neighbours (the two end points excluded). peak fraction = 0.67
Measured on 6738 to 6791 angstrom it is 0.00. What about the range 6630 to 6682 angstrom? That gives 0.13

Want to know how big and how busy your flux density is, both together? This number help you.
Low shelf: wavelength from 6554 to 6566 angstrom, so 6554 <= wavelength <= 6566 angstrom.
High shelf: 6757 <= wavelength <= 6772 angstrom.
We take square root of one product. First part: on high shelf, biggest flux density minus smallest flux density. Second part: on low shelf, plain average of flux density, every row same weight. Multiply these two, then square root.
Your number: 5.6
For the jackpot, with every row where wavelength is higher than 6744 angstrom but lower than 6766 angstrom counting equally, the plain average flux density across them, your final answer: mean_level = 37.9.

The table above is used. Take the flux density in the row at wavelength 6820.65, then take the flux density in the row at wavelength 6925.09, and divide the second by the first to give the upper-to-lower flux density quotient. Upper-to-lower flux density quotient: 0.92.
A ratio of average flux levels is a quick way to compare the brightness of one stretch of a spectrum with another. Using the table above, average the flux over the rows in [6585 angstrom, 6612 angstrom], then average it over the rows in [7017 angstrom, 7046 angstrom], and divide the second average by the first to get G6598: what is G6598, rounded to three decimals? 0.947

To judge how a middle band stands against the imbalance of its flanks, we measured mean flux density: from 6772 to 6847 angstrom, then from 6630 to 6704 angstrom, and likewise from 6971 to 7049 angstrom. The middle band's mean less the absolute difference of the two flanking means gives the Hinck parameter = 37.7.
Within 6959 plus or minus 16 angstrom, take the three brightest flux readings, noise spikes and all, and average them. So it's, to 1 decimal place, 39.3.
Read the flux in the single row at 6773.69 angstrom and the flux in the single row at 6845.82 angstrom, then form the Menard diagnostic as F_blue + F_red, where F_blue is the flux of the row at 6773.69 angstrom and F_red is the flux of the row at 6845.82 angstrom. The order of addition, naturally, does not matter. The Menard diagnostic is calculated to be 76.3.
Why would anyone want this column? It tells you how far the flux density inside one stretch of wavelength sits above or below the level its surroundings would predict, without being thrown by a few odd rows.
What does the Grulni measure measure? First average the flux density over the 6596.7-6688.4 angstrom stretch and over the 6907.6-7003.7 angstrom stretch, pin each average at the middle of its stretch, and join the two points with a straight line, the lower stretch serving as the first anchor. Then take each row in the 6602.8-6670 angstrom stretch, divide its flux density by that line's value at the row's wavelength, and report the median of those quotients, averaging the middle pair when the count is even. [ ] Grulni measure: 1.00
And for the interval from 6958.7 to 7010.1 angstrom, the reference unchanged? 1.03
